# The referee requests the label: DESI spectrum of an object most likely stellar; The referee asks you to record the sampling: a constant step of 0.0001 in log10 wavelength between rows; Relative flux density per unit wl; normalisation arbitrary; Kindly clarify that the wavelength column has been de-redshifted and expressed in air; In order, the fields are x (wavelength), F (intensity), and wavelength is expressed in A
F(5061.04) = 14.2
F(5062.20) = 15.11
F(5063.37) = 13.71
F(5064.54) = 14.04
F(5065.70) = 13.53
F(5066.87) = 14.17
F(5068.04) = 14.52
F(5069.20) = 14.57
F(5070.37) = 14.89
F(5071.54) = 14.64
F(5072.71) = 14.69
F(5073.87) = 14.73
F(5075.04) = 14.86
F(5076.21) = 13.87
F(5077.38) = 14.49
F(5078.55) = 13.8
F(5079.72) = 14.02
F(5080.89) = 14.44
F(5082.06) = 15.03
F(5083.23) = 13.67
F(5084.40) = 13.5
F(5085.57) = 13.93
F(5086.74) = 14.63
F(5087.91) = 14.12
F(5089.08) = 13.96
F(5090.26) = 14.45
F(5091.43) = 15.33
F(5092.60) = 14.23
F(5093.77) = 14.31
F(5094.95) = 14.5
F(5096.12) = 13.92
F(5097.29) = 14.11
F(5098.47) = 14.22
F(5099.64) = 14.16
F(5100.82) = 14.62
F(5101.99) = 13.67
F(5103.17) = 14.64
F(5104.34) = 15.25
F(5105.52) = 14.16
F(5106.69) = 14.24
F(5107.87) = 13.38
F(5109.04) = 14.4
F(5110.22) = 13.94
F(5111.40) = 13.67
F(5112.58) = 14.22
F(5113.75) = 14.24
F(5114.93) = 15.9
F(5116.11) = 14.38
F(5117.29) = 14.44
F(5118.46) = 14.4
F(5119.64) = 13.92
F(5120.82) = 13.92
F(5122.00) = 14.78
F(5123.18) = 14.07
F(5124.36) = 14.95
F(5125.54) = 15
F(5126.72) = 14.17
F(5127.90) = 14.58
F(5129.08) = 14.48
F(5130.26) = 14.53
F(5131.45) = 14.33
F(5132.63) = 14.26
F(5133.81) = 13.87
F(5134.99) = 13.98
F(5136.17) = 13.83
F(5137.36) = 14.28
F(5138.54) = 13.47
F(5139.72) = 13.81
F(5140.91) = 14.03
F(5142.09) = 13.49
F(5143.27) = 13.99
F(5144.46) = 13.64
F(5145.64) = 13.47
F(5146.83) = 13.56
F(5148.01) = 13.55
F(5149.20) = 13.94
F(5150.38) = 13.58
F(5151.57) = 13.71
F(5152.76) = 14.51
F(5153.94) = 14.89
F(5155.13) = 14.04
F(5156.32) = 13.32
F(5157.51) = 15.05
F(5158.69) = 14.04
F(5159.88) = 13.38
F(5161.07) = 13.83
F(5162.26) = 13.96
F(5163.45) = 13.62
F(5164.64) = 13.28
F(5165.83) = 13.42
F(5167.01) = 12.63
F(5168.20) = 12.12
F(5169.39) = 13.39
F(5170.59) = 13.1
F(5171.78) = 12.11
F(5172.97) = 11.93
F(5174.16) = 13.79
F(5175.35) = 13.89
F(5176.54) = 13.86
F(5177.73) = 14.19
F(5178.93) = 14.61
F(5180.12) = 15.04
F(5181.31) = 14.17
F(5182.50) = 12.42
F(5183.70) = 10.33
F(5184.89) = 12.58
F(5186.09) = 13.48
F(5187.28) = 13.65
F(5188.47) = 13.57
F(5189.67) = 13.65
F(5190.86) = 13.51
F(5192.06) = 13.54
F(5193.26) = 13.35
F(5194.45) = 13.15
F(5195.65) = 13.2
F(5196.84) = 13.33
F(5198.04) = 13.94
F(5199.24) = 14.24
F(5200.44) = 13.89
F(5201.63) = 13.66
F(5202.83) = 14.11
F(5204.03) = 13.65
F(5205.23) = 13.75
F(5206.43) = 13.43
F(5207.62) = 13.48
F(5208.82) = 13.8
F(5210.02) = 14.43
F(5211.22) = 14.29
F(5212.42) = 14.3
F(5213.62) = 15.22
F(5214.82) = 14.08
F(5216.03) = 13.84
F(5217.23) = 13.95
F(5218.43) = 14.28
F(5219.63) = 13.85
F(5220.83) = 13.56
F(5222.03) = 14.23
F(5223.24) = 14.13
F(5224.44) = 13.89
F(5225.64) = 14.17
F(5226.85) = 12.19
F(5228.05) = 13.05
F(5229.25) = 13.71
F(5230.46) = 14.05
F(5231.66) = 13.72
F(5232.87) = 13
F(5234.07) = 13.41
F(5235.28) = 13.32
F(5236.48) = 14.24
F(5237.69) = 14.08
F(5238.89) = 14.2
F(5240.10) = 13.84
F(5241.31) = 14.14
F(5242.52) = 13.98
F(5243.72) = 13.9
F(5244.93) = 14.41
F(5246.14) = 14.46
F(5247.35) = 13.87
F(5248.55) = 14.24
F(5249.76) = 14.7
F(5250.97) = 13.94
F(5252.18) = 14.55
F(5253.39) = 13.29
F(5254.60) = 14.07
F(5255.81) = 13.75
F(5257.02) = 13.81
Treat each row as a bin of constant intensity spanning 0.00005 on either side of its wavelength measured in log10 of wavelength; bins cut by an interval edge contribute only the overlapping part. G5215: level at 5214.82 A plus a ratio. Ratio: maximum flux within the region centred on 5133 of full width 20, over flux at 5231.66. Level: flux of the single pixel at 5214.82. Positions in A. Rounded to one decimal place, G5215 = 15.2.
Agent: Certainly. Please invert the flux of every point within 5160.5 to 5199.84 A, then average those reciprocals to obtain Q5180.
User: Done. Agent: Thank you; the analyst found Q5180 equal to 0.0752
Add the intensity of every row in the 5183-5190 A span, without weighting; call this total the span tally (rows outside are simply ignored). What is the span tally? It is 77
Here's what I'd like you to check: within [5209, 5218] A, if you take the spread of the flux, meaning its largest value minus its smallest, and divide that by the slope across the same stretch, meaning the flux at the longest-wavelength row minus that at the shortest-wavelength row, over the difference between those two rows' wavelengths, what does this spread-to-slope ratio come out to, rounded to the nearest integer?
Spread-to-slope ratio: -21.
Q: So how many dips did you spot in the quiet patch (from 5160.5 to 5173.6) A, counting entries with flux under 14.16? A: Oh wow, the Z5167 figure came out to 11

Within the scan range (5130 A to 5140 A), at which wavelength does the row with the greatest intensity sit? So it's 5130.26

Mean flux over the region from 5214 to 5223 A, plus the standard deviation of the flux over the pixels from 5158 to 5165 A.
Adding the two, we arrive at 14.3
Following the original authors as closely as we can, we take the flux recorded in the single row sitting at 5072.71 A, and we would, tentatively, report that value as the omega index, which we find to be 14.69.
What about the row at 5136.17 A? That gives 13.83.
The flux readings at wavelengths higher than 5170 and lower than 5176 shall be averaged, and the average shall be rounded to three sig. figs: 13.0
